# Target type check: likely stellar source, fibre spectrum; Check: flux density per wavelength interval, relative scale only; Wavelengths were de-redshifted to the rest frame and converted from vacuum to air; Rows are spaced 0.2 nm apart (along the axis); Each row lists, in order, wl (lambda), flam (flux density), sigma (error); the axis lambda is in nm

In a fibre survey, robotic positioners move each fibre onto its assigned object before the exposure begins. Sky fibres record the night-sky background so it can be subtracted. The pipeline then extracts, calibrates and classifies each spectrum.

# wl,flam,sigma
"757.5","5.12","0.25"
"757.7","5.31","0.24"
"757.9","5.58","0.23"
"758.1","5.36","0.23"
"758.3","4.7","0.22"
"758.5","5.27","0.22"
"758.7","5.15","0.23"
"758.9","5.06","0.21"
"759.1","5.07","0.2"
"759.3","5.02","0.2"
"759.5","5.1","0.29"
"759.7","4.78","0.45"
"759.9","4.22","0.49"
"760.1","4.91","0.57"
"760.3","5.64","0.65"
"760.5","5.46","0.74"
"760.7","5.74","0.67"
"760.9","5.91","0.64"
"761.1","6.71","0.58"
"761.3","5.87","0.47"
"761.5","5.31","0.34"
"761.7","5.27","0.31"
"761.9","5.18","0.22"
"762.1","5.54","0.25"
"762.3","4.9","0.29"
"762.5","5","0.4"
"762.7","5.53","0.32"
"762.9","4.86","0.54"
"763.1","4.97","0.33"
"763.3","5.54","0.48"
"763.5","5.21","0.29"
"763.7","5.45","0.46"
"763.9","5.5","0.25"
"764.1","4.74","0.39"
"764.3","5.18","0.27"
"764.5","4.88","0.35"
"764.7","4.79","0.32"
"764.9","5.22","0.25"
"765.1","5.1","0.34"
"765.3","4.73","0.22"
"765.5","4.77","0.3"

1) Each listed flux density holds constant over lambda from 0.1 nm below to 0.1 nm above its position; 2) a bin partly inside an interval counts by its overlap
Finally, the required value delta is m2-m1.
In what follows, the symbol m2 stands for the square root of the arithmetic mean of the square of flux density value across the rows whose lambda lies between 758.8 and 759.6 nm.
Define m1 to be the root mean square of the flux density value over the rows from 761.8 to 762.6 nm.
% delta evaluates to -0.1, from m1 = 5.16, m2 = 5.1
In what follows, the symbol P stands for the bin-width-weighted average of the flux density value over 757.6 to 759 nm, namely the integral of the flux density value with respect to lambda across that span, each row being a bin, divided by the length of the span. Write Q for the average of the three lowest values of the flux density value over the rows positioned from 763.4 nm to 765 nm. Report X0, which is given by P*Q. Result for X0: 25.0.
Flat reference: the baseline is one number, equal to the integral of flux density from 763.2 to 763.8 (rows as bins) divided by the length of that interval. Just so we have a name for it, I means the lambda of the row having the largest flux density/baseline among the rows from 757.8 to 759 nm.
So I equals 757.9 nm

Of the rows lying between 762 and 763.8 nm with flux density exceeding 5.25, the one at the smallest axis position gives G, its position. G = 762.1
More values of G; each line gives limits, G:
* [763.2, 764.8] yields 763.3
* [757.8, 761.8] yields 757.9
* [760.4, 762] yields 760.5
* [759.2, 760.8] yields 760.3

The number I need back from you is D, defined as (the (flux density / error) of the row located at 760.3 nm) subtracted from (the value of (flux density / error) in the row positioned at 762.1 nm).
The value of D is 13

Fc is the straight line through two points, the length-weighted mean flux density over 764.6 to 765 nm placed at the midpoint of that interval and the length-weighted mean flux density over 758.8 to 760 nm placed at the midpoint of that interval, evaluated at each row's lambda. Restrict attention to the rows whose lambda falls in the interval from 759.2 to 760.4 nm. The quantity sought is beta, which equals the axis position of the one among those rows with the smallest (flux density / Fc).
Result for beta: 759.9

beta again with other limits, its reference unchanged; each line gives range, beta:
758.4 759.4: 759.3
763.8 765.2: 764.1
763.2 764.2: 764.1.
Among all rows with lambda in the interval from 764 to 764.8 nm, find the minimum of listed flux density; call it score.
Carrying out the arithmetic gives 4.74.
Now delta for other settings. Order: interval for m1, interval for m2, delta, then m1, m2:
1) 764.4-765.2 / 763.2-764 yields 0.4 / 5.00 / 5.4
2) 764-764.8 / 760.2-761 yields 0.8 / 4.90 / 5.7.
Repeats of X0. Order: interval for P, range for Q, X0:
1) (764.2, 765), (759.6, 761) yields 23.3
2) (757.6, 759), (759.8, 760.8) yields 25.3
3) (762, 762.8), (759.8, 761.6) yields 25.2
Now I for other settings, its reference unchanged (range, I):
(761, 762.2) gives 761.1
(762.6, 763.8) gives 763.3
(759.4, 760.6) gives 760.3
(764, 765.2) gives 764.9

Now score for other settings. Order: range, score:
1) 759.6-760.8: 4.22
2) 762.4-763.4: 4.86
